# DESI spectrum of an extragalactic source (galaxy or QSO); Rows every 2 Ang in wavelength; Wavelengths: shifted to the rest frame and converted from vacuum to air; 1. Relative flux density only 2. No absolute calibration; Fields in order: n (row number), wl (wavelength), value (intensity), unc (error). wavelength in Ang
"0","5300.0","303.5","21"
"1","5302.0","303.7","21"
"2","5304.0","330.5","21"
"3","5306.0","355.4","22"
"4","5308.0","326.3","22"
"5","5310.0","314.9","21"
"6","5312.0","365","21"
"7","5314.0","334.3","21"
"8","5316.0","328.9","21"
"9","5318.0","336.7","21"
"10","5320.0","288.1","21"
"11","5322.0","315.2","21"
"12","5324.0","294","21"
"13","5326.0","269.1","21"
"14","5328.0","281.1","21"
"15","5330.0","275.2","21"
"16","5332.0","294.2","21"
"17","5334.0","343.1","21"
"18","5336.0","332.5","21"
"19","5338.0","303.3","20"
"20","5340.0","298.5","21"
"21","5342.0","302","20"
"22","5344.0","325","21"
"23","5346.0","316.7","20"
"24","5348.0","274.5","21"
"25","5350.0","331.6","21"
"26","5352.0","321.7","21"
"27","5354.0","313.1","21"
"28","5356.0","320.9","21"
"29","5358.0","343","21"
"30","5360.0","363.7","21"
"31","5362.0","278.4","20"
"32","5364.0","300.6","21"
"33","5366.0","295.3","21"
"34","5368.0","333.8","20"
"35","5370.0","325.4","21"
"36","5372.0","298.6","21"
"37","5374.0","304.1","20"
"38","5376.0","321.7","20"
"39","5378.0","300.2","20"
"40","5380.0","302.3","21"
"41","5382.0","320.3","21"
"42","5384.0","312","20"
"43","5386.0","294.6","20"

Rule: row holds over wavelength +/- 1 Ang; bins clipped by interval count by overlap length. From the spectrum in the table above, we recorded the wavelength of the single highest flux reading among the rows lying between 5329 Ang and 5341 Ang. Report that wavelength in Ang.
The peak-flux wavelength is 5334.0 Ang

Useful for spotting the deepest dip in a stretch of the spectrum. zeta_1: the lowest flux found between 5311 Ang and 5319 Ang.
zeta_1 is 328.9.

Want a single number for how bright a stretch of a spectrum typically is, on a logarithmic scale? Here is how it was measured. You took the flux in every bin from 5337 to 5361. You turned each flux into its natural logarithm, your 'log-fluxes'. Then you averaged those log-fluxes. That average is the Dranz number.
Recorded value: 5.76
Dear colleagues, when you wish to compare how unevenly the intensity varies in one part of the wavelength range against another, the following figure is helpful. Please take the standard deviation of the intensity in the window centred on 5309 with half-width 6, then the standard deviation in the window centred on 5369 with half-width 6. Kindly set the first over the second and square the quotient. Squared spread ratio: 1.4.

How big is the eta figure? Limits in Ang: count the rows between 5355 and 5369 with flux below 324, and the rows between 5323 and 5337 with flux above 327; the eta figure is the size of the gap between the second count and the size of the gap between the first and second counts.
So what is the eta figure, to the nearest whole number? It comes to 0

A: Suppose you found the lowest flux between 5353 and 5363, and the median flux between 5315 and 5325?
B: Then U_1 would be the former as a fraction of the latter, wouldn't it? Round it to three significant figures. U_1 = 0.883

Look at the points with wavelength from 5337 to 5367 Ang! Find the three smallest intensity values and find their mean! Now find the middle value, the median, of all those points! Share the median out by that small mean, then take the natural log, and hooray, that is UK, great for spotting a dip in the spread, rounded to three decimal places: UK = 0.102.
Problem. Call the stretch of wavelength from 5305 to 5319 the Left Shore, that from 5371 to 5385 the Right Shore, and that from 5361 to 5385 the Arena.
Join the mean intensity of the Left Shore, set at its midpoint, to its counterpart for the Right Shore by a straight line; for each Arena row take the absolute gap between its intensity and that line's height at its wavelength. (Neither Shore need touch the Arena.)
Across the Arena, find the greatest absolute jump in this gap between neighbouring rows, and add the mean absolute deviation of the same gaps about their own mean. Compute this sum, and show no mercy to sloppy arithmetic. 29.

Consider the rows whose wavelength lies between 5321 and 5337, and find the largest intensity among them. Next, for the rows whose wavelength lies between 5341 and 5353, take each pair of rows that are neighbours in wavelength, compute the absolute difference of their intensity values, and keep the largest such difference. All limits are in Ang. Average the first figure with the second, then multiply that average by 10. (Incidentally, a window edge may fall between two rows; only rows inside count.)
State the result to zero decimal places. 2001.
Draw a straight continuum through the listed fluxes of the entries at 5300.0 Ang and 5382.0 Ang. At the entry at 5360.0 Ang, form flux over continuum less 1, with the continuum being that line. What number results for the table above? 0.15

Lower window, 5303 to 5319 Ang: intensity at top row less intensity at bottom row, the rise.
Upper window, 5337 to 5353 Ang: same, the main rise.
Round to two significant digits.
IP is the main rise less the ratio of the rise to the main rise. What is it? 18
